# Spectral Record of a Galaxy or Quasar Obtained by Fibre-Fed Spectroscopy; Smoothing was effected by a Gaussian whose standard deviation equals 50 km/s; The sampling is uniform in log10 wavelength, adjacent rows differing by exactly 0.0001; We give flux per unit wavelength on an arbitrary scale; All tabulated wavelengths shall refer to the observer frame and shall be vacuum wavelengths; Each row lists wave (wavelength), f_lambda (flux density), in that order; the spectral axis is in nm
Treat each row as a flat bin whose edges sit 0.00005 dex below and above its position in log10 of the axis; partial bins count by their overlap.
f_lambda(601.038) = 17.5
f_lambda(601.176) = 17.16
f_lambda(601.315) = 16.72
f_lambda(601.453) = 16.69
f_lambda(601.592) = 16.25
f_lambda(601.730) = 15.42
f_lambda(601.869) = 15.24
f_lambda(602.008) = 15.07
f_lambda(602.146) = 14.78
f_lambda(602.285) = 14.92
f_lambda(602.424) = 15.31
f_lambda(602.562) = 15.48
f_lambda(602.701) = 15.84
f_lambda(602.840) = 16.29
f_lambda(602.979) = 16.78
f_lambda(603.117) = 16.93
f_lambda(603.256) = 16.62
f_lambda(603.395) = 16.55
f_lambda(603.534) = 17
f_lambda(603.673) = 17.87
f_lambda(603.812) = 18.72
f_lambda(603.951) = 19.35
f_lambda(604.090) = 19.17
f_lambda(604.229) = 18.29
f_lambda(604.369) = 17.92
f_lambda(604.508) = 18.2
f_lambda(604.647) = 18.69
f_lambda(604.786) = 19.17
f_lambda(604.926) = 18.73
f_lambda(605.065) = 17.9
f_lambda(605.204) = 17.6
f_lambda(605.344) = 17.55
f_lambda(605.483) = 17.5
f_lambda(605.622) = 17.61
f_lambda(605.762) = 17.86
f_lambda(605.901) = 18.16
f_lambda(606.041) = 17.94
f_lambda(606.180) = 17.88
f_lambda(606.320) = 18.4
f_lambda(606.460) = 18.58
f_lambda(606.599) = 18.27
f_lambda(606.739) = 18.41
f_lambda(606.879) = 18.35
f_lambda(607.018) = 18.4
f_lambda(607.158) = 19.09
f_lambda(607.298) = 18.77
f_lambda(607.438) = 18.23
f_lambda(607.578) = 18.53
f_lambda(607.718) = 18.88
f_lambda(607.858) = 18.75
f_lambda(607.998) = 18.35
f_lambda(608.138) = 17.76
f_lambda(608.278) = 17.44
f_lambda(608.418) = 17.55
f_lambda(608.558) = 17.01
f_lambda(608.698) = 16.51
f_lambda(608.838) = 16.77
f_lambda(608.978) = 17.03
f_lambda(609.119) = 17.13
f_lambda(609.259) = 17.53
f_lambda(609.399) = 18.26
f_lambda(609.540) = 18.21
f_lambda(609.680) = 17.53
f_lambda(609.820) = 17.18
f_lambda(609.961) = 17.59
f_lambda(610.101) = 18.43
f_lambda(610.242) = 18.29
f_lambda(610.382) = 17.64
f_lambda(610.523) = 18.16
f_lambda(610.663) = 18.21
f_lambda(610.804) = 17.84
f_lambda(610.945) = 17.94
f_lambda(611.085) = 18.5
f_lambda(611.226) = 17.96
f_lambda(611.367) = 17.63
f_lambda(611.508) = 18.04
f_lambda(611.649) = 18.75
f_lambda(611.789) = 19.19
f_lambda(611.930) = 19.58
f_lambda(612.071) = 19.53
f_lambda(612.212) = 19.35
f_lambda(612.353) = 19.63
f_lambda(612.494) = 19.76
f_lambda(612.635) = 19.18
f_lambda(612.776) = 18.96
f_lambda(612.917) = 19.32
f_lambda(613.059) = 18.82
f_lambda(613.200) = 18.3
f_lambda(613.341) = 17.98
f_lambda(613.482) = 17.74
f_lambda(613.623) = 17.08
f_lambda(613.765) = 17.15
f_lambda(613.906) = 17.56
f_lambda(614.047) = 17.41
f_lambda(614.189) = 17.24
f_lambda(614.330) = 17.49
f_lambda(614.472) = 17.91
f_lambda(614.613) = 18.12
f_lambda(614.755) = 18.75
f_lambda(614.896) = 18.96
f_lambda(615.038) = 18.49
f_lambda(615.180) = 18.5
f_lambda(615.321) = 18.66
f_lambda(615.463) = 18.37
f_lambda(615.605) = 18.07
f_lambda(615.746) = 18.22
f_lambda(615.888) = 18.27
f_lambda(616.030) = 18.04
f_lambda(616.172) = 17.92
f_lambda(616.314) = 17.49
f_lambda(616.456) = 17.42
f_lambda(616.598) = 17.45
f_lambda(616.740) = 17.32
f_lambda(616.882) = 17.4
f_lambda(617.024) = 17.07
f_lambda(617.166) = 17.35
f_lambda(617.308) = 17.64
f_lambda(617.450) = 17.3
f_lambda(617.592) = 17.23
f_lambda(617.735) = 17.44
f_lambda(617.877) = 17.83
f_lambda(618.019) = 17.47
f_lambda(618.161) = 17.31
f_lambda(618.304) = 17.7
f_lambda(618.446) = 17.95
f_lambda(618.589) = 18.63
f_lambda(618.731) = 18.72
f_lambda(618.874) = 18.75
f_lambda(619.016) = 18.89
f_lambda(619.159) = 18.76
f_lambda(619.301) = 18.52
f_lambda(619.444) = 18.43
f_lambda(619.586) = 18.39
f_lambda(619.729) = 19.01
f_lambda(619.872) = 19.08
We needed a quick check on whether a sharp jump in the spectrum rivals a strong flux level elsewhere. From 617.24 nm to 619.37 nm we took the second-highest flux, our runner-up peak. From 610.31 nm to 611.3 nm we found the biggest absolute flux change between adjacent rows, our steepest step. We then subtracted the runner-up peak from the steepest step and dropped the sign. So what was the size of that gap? 18.2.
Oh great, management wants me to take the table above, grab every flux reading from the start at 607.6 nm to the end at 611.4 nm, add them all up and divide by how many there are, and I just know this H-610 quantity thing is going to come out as 17.8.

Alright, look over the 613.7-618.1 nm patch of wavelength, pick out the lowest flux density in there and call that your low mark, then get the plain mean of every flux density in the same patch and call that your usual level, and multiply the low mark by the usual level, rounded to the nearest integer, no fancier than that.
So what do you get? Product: 304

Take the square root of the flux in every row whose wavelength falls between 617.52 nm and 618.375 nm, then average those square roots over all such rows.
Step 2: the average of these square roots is 4.18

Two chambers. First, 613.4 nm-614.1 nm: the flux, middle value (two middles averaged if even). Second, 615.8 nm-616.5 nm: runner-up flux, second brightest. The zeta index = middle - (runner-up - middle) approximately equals 16.8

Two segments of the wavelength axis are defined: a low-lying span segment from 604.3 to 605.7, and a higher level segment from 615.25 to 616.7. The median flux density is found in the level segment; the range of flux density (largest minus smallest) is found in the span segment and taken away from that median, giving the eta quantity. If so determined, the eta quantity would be 16.4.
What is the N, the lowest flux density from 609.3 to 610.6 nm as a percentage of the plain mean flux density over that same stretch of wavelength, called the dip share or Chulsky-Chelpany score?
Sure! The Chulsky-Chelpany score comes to 95.9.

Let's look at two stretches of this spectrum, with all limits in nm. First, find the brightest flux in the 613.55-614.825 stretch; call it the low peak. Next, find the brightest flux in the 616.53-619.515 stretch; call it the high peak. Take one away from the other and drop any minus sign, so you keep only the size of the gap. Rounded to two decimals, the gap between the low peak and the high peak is 0.14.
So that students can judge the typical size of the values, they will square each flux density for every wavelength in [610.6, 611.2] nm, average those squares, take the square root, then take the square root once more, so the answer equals 4.26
